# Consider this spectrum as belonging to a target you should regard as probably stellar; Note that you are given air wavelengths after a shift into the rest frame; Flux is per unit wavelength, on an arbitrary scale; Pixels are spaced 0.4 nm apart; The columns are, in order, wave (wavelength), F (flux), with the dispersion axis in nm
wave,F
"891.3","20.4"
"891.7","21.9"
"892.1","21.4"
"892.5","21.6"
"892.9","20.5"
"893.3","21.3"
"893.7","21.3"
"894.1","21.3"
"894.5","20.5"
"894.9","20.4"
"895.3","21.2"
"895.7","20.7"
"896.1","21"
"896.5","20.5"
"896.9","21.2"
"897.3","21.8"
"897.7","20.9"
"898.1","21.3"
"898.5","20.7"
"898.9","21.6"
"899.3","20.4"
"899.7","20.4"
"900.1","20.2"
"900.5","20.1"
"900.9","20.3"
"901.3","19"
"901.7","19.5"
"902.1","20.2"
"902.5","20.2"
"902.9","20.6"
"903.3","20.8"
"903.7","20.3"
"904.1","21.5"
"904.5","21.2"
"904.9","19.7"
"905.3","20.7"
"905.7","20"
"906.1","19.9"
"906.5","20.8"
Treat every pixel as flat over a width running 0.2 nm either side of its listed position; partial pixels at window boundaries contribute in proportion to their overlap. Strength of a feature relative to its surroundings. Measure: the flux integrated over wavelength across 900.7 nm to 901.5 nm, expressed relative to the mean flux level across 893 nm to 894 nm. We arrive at 0.74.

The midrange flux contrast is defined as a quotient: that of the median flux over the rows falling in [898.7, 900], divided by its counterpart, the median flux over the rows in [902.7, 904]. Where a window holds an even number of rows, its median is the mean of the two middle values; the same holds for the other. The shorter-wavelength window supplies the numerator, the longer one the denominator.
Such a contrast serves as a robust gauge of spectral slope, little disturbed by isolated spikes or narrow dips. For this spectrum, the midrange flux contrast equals 0.99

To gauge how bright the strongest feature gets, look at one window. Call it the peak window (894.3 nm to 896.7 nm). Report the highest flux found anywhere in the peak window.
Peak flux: 21.2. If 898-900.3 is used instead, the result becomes 21.6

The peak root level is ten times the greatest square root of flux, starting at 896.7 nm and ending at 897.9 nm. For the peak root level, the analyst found 46.7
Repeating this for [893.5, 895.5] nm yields 46.2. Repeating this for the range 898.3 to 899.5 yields 46.5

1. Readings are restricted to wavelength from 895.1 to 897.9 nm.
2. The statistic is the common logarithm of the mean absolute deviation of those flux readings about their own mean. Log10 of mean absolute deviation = -0.51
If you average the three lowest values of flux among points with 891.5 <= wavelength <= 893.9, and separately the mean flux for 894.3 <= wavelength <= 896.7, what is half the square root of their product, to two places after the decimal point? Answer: 10.44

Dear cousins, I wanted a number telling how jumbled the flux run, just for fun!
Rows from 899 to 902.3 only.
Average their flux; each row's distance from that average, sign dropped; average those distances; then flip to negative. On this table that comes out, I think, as -0.38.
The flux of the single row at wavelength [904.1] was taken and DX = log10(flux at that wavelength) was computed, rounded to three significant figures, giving 1.33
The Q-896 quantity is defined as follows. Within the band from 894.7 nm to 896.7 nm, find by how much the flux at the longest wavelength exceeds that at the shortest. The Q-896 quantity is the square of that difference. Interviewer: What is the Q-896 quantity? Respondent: 0.0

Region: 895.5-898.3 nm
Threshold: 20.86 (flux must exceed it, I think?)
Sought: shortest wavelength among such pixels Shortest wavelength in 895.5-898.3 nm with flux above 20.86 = 896.1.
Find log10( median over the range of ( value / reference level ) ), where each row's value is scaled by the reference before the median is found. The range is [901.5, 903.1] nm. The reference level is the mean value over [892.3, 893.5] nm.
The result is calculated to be -0.020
